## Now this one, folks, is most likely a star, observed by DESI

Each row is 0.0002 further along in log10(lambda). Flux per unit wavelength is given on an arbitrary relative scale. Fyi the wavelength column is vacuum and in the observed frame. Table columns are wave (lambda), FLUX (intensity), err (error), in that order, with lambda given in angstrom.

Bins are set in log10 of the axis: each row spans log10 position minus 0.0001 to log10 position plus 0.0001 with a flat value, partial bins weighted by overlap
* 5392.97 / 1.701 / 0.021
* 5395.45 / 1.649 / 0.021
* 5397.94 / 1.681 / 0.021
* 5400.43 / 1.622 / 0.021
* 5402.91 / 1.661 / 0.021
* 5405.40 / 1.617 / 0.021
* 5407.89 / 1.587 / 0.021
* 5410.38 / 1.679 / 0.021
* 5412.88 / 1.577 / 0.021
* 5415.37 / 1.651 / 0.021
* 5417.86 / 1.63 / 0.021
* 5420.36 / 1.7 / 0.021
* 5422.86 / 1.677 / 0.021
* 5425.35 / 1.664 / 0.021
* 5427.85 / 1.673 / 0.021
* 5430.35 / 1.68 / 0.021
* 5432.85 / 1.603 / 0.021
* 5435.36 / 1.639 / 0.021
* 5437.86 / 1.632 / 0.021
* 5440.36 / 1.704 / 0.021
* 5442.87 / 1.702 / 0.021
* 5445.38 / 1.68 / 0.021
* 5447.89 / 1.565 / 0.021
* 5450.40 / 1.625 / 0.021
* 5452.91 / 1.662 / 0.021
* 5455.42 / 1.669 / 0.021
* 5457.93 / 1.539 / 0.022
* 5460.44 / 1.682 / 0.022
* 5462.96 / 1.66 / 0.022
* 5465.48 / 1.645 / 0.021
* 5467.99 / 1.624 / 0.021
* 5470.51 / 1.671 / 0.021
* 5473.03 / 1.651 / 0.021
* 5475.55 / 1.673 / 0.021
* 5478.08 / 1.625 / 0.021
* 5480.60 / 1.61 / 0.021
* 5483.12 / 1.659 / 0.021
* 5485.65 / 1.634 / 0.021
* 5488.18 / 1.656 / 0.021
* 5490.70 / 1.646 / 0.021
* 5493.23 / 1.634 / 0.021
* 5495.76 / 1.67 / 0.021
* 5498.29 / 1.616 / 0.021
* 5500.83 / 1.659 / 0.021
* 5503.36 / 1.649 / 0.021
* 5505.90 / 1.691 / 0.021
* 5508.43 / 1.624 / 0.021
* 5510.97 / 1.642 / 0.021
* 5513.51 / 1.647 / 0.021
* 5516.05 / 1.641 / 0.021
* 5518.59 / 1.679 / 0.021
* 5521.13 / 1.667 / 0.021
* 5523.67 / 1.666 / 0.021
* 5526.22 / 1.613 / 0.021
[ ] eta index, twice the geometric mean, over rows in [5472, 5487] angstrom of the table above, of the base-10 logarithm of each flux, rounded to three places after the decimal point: 0.431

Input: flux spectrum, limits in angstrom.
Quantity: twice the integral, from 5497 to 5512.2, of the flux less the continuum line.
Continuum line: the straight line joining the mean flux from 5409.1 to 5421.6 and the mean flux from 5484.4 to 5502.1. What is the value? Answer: 0.1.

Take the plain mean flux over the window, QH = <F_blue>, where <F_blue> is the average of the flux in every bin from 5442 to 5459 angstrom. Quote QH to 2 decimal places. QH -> 1.63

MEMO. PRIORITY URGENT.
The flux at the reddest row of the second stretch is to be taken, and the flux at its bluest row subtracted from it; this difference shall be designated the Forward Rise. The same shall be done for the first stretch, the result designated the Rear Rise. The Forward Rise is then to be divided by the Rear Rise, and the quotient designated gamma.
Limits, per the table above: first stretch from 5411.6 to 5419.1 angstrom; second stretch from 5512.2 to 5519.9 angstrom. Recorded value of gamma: 0.6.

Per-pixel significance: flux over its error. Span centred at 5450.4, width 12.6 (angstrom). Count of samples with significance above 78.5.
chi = 3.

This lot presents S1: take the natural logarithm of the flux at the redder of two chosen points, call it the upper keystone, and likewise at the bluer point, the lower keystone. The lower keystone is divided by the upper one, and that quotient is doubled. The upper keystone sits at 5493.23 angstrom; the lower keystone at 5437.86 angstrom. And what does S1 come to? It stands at 2.00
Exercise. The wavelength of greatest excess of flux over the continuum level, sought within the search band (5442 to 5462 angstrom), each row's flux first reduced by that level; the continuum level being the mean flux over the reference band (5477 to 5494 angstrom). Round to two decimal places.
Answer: 5442.87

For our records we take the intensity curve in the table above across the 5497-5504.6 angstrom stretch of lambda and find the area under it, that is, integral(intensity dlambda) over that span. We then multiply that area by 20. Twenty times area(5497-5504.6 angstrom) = 249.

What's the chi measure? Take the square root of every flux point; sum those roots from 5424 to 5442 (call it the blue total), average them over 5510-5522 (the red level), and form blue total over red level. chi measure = 7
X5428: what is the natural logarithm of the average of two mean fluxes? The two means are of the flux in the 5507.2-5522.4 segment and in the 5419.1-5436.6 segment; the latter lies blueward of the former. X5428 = 0.504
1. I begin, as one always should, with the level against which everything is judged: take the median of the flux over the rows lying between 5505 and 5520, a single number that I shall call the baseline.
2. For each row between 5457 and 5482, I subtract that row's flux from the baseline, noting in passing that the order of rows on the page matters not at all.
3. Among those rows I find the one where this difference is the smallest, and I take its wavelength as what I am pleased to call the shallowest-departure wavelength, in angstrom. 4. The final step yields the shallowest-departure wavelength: 5460.44 angstrom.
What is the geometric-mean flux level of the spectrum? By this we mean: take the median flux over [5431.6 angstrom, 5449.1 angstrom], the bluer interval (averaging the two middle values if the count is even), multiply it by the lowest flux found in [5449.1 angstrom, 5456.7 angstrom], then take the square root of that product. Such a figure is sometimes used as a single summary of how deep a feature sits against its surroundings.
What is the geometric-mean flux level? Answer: 1.63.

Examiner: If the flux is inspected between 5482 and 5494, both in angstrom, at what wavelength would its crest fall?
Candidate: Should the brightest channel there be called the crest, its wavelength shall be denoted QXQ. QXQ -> 5483.12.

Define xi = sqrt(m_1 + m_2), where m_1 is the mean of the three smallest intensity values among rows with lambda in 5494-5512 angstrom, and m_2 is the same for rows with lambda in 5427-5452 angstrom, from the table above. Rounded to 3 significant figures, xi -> 1.80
